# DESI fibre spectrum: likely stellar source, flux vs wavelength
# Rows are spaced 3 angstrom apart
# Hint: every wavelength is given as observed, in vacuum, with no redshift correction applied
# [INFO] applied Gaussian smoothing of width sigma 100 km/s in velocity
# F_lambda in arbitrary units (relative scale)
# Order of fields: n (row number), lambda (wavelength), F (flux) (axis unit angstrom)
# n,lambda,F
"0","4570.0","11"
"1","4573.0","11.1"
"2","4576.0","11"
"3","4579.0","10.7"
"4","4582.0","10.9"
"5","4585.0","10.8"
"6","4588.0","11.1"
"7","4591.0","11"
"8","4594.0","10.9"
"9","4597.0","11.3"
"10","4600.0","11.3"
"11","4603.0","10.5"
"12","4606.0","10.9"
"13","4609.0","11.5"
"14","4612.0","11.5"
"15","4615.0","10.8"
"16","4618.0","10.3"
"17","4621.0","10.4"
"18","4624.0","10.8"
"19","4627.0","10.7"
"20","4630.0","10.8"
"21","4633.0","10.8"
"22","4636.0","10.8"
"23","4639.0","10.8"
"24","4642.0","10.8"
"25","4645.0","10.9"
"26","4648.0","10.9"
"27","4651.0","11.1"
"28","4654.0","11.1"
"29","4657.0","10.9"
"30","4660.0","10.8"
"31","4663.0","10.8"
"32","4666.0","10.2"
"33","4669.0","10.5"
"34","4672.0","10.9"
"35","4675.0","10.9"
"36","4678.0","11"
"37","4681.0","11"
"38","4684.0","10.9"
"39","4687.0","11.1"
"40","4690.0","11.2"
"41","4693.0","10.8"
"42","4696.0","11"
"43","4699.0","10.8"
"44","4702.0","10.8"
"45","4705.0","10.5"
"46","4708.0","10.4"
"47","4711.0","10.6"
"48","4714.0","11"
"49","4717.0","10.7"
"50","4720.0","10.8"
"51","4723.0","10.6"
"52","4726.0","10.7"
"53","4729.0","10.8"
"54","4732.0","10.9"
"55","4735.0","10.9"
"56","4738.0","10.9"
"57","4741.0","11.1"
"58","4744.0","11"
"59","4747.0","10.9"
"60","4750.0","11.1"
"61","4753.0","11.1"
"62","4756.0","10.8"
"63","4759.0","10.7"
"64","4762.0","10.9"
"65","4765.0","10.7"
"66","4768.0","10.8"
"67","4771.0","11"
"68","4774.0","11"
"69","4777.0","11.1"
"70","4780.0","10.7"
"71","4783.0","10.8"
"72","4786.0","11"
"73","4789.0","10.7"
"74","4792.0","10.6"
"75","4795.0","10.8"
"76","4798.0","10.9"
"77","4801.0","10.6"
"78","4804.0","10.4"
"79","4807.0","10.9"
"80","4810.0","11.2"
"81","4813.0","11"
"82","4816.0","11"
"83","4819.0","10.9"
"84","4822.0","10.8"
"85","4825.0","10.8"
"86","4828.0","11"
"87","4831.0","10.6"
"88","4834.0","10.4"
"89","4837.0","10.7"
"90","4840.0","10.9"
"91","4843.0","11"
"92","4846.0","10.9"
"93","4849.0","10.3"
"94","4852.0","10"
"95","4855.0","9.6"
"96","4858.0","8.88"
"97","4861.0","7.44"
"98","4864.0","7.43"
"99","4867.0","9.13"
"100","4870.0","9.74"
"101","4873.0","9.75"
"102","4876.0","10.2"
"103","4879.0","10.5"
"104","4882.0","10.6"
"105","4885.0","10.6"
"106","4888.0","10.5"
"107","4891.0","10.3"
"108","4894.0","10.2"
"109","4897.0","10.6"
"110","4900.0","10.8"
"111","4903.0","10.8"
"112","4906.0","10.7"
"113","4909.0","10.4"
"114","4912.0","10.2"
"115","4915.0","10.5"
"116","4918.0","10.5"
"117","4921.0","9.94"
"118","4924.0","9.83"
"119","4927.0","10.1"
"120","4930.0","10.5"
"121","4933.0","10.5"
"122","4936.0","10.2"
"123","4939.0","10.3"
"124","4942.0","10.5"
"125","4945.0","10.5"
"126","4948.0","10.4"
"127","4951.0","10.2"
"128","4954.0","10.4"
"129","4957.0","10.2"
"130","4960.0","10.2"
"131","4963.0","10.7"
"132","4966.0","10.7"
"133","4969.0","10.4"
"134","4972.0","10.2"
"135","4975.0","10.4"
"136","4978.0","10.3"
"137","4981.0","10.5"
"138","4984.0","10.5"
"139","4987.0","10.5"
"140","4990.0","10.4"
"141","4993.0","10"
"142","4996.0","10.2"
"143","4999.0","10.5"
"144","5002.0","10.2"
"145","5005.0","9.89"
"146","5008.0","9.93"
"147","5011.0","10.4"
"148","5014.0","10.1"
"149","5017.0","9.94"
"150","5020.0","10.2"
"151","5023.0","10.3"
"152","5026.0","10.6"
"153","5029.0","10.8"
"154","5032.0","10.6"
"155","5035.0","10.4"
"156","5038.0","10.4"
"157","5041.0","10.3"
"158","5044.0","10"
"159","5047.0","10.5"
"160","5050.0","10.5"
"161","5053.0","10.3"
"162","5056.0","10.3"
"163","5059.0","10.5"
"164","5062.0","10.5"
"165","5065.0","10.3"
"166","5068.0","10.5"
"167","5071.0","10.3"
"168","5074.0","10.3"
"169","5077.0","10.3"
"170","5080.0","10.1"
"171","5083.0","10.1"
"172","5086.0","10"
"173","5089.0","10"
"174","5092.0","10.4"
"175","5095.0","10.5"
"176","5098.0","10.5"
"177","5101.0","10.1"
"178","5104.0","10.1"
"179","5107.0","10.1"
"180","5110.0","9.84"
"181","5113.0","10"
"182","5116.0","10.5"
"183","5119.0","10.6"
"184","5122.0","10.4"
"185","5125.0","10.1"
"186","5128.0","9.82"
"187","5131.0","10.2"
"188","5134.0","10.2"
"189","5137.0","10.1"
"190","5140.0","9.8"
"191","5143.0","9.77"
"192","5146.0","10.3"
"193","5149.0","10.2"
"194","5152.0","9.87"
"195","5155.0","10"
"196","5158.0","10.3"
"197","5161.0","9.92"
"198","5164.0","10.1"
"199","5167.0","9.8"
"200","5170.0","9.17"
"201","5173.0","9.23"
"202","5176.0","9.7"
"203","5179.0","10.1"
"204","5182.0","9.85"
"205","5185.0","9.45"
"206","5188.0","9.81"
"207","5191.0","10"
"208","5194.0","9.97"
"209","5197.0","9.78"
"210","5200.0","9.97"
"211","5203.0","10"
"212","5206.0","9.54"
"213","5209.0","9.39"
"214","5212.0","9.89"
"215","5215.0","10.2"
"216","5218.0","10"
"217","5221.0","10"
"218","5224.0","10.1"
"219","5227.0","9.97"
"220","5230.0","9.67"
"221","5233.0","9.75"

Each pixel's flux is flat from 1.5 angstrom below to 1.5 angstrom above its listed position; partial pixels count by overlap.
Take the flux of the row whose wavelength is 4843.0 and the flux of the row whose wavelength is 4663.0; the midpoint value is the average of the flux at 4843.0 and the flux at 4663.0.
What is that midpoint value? 10.9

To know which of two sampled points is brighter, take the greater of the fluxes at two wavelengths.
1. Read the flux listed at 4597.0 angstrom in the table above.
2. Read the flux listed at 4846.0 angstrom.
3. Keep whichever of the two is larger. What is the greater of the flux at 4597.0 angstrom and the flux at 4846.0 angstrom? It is 11.3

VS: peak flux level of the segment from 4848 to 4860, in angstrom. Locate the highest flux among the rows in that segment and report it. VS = 10.3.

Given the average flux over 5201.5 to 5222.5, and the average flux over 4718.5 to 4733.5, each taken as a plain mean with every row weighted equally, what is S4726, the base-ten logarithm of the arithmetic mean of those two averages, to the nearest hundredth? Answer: 1.01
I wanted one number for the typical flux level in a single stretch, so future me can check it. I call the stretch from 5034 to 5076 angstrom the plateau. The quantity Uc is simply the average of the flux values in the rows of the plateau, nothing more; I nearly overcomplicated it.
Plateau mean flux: 10.4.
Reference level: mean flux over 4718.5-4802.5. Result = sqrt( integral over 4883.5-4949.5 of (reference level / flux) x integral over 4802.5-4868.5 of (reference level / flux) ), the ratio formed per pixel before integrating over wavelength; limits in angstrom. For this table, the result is 69.9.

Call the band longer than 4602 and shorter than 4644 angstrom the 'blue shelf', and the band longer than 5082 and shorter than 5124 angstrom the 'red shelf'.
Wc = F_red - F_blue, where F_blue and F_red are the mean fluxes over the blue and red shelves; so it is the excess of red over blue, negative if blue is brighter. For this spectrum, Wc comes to -0.59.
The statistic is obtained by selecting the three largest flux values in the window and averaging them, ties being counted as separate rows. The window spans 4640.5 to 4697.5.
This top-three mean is 11.1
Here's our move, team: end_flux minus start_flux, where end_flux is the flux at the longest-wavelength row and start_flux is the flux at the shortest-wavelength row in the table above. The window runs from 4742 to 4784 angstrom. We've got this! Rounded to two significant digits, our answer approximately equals -0.20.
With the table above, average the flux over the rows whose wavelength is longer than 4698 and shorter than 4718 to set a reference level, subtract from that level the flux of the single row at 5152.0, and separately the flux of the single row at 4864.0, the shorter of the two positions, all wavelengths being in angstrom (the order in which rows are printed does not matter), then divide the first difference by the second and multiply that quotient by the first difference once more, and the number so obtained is 0.2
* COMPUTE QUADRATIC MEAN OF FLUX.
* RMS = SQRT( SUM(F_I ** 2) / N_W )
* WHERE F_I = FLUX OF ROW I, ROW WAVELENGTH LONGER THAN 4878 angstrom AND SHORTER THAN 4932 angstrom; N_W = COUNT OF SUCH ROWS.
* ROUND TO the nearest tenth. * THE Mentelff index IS 10.4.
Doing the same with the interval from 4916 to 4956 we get 10.3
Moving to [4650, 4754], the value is 10.9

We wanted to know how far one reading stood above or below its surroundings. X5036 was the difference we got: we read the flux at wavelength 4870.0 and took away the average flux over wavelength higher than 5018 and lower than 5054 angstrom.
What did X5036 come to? -0.7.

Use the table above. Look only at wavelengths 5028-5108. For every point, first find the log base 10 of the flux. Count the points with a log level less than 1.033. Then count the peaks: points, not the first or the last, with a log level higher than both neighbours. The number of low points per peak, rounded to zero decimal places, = 26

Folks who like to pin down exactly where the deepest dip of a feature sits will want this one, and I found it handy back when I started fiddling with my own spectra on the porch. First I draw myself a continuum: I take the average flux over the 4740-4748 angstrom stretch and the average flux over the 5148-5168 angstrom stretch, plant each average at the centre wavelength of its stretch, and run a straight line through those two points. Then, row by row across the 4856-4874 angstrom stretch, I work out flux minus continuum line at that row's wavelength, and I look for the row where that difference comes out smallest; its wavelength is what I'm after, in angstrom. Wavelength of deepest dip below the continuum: 4864.0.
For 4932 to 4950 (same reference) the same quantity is 4936.0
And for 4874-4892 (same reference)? 4876.0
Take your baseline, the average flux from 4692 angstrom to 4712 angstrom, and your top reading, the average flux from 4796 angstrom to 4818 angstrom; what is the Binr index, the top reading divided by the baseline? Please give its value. 1.015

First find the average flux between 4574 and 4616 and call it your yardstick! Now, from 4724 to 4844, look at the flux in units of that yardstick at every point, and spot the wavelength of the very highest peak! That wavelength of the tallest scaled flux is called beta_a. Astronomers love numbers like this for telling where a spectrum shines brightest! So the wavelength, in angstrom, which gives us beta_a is 4810.0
